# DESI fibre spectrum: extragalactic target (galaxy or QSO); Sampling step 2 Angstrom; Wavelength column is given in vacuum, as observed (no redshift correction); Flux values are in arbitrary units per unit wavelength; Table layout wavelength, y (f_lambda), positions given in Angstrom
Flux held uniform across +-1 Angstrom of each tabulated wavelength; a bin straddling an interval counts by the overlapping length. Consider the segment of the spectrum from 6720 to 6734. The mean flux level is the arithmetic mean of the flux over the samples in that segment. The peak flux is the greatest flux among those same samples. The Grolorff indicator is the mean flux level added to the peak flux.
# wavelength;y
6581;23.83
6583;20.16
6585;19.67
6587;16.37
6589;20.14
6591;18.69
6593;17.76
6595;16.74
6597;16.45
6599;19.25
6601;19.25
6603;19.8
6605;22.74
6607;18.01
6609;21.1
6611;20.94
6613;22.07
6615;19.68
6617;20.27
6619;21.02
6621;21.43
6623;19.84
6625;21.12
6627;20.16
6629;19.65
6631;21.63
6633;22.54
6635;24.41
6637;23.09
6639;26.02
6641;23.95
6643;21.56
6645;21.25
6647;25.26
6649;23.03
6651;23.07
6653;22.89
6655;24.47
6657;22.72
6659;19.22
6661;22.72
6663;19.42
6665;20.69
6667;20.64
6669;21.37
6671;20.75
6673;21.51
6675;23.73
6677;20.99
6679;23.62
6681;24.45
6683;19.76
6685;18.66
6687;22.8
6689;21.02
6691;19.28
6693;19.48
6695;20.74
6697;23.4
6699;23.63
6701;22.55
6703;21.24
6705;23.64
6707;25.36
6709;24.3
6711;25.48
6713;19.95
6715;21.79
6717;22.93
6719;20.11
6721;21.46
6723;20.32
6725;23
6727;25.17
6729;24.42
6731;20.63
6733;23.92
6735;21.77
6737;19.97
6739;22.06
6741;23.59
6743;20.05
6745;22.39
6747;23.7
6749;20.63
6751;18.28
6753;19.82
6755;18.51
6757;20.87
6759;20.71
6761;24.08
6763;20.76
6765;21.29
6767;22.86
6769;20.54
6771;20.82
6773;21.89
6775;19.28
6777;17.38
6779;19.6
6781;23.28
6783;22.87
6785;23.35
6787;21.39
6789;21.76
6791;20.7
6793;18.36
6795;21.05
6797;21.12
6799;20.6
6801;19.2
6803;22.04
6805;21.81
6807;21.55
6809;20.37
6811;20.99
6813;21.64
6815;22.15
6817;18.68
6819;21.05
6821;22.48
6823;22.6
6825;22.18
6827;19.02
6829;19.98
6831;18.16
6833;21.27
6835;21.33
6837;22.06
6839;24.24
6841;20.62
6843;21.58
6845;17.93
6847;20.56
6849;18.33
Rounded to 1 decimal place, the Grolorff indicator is 47.9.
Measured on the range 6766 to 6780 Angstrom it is 43.2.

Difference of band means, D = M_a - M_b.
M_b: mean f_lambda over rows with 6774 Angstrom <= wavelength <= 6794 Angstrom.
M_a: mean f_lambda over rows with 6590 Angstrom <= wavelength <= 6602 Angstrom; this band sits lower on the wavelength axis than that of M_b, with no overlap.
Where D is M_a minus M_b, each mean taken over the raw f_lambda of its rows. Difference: -2.8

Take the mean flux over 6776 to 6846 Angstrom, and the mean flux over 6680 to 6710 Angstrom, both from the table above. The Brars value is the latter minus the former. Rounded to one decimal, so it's 1.0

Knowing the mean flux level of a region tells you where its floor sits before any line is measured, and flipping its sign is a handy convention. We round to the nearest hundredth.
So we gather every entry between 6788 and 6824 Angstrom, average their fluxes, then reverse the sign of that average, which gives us -21.01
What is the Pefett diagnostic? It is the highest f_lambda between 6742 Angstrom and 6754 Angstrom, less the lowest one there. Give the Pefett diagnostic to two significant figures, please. 5.4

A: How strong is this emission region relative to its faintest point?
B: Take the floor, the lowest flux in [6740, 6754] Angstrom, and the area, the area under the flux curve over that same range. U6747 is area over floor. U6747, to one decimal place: 16.2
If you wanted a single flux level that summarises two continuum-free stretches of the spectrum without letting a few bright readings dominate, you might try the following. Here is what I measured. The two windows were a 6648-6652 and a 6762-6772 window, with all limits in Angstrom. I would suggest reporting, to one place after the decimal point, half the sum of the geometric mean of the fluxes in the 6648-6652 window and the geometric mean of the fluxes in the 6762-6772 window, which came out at 22.1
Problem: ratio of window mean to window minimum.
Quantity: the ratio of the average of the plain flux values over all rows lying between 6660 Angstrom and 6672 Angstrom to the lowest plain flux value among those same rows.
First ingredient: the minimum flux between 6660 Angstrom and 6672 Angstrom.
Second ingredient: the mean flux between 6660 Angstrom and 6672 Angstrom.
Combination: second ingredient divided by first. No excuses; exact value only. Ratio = 1.078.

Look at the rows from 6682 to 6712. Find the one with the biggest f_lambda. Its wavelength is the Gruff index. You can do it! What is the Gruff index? 6711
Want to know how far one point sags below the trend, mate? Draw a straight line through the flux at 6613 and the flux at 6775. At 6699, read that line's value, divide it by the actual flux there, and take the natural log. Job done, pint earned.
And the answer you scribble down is -0.14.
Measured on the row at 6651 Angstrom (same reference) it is -0.07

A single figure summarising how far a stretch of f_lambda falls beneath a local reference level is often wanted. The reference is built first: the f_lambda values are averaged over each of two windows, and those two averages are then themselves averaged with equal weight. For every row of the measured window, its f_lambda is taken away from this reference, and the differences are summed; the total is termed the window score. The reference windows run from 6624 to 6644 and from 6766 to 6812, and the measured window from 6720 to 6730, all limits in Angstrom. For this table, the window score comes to -6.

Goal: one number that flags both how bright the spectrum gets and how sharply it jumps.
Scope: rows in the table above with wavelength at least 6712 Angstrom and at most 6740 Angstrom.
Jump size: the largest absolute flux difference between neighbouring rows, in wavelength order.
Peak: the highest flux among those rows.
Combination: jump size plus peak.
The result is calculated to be 29.0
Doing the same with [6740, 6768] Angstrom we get 27.6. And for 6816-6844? 27.9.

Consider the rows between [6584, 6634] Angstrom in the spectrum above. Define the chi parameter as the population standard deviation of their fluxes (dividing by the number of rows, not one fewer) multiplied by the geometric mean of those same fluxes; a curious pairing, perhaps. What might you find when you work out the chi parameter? 34.4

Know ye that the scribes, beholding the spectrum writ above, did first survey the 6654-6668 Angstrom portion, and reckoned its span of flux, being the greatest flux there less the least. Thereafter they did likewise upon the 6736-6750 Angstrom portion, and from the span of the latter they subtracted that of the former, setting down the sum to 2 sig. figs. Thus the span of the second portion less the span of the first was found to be -1.5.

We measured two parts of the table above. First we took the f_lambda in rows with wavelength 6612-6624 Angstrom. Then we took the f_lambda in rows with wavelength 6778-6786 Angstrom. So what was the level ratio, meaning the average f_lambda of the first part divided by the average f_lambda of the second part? 0.93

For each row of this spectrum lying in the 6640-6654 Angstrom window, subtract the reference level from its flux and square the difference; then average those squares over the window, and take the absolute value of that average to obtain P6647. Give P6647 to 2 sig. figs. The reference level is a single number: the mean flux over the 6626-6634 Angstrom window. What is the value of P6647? 5.6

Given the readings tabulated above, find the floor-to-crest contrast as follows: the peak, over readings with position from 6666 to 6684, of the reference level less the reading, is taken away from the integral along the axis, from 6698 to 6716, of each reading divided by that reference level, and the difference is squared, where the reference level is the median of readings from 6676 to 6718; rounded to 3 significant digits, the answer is 245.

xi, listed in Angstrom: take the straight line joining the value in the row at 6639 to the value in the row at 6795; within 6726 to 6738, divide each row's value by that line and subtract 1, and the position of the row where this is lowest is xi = 6737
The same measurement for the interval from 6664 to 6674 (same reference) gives 6665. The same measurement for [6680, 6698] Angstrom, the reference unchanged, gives 6685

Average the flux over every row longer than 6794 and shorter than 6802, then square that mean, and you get 420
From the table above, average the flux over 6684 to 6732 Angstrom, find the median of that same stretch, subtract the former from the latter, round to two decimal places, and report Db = 0.03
